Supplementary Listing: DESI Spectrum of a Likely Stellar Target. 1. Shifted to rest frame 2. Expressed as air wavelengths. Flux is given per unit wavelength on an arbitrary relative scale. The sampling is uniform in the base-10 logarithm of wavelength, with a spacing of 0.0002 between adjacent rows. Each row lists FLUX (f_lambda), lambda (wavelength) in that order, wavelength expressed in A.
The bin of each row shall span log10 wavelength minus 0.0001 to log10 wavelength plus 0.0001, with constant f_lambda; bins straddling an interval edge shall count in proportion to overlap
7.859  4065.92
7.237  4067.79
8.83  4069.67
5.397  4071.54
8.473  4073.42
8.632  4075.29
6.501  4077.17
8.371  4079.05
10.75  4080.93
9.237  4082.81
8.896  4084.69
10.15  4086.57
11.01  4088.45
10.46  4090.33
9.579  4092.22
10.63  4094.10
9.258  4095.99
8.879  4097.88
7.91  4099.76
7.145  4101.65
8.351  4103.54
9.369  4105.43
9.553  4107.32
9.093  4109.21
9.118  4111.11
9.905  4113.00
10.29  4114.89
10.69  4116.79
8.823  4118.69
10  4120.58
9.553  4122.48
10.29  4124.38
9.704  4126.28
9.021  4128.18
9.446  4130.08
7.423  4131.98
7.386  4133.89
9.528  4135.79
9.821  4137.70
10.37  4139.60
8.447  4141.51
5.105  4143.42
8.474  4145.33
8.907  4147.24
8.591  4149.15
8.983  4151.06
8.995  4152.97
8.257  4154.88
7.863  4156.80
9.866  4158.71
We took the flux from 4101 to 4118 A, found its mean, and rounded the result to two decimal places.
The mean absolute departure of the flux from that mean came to 0.76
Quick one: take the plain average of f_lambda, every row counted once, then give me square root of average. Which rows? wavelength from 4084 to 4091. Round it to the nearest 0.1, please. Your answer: 3.2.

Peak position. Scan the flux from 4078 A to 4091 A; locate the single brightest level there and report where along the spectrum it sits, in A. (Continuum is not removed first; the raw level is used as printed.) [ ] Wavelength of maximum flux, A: 4088.45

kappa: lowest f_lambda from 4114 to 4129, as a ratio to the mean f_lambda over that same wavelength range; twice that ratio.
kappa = 1.80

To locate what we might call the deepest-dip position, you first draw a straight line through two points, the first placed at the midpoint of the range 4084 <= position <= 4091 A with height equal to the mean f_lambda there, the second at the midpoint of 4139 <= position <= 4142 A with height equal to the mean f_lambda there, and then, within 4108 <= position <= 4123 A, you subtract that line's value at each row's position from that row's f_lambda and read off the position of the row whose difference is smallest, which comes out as 4118.69 A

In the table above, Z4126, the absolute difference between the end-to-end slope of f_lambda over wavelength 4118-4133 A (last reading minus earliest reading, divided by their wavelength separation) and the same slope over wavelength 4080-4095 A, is 0.10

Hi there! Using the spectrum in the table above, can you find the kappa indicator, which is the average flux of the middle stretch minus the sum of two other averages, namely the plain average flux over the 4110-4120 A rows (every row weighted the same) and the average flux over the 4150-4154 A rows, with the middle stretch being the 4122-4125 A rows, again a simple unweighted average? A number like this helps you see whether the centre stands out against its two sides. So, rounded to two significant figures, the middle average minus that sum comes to -8.8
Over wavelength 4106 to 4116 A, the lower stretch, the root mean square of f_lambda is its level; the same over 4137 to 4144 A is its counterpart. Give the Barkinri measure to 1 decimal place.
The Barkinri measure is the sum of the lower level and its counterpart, 18.3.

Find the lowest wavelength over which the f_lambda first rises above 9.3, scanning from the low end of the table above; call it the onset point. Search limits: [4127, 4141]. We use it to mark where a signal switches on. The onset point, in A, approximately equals 4130.08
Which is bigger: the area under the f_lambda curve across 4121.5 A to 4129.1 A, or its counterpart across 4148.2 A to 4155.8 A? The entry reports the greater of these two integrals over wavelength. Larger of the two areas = 73.3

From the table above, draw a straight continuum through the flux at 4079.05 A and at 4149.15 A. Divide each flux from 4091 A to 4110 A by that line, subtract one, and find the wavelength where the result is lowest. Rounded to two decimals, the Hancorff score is 4101.65 A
